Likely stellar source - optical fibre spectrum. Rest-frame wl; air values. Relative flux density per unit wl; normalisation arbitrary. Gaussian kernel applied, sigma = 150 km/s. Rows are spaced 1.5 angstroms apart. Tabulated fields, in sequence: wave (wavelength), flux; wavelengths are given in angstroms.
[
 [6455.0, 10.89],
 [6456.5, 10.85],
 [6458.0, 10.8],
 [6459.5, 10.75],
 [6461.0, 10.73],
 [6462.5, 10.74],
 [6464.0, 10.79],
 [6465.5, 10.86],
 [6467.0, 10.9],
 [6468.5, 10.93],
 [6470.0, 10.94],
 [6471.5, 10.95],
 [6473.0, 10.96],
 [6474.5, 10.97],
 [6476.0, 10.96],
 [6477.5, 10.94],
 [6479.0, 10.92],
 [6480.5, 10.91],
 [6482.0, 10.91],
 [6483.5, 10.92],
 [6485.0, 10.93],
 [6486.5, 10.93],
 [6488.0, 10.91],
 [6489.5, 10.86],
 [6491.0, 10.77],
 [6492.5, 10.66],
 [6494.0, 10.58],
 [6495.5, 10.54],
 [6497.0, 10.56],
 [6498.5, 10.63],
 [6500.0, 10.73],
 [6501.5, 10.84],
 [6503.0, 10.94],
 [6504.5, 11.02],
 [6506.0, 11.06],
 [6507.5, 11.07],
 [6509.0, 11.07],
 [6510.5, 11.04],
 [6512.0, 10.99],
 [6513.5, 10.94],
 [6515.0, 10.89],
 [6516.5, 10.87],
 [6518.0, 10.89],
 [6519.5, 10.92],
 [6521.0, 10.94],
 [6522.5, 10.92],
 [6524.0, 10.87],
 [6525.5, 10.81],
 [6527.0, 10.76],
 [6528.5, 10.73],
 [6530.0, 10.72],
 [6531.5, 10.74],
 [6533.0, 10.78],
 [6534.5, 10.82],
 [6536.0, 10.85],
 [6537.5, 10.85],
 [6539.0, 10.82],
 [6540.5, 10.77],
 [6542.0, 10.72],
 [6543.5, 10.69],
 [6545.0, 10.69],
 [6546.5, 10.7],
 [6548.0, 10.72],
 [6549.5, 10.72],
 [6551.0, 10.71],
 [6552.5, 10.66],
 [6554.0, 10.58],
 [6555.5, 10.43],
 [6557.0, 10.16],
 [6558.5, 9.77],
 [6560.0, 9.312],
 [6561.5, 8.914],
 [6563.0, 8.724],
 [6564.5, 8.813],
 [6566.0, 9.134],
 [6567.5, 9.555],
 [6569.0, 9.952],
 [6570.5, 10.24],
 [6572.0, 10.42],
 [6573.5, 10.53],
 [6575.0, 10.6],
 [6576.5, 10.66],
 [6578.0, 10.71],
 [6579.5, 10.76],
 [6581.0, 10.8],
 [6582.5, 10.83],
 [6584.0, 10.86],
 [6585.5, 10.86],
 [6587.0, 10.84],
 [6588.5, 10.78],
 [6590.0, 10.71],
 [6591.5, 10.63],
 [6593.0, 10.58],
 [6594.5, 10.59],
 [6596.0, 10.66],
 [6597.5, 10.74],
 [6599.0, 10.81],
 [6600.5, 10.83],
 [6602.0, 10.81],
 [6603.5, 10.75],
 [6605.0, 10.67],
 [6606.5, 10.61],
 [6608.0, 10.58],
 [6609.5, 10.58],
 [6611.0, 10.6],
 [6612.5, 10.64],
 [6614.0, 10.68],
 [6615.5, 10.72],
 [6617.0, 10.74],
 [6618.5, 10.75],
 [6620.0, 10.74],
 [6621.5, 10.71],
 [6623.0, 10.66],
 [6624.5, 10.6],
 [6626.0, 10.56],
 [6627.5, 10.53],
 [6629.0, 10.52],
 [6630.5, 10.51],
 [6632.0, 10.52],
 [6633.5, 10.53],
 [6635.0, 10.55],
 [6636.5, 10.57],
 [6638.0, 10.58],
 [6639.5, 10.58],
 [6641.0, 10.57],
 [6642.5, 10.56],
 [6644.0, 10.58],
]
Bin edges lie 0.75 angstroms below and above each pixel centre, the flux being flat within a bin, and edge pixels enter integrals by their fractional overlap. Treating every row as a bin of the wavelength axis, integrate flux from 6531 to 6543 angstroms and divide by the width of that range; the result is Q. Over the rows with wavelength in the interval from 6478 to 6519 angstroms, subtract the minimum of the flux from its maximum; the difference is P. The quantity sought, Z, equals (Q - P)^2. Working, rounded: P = 0.5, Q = 10.8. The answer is 105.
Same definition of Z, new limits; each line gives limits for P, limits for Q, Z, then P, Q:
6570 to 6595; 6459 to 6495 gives 105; 0.6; 10.9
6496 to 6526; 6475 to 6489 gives 108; 0.5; 10.9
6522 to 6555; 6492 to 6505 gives 108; 0.3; 10.7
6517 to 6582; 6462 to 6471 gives 75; 2.2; 10.9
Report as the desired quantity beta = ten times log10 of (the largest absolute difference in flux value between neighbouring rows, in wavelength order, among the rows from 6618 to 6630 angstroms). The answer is -12.2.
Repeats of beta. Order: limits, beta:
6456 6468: -11.5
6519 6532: -12.2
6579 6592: -11.0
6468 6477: -20.0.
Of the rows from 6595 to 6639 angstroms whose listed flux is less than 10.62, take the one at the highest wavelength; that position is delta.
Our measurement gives 6638.0 angstroms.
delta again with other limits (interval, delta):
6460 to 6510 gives 6497.0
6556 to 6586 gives 6575.0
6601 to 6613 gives 6611.0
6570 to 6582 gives 6575.0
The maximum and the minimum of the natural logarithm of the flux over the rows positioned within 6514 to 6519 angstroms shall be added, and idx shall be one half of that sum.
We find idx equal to 2.387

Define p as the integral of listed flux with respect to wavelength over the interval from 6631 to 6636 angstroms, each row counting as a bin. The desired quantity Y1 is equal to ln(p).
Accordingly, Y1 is 4.0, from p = 53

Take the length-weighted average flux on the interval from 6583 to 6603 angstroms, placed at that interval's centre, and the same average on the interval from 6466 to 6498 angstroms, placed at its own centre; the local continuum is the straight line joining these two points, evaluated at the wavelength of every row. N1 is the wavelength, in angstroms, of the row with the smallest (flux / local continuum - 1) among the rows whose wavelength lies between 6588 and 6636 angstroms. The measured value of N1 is 6630.5 angstroms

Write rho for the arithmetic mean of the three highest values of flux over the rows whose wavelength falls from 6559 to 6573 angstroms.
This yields 10.2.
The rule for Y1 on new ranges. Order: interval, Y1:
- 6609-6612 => 3.5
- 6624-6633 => 4.6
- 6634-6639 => 4.0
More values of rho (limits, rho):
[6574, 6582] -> 10.8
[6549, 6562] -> 10.7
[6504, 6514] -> 11.1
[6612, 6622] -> 10.7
